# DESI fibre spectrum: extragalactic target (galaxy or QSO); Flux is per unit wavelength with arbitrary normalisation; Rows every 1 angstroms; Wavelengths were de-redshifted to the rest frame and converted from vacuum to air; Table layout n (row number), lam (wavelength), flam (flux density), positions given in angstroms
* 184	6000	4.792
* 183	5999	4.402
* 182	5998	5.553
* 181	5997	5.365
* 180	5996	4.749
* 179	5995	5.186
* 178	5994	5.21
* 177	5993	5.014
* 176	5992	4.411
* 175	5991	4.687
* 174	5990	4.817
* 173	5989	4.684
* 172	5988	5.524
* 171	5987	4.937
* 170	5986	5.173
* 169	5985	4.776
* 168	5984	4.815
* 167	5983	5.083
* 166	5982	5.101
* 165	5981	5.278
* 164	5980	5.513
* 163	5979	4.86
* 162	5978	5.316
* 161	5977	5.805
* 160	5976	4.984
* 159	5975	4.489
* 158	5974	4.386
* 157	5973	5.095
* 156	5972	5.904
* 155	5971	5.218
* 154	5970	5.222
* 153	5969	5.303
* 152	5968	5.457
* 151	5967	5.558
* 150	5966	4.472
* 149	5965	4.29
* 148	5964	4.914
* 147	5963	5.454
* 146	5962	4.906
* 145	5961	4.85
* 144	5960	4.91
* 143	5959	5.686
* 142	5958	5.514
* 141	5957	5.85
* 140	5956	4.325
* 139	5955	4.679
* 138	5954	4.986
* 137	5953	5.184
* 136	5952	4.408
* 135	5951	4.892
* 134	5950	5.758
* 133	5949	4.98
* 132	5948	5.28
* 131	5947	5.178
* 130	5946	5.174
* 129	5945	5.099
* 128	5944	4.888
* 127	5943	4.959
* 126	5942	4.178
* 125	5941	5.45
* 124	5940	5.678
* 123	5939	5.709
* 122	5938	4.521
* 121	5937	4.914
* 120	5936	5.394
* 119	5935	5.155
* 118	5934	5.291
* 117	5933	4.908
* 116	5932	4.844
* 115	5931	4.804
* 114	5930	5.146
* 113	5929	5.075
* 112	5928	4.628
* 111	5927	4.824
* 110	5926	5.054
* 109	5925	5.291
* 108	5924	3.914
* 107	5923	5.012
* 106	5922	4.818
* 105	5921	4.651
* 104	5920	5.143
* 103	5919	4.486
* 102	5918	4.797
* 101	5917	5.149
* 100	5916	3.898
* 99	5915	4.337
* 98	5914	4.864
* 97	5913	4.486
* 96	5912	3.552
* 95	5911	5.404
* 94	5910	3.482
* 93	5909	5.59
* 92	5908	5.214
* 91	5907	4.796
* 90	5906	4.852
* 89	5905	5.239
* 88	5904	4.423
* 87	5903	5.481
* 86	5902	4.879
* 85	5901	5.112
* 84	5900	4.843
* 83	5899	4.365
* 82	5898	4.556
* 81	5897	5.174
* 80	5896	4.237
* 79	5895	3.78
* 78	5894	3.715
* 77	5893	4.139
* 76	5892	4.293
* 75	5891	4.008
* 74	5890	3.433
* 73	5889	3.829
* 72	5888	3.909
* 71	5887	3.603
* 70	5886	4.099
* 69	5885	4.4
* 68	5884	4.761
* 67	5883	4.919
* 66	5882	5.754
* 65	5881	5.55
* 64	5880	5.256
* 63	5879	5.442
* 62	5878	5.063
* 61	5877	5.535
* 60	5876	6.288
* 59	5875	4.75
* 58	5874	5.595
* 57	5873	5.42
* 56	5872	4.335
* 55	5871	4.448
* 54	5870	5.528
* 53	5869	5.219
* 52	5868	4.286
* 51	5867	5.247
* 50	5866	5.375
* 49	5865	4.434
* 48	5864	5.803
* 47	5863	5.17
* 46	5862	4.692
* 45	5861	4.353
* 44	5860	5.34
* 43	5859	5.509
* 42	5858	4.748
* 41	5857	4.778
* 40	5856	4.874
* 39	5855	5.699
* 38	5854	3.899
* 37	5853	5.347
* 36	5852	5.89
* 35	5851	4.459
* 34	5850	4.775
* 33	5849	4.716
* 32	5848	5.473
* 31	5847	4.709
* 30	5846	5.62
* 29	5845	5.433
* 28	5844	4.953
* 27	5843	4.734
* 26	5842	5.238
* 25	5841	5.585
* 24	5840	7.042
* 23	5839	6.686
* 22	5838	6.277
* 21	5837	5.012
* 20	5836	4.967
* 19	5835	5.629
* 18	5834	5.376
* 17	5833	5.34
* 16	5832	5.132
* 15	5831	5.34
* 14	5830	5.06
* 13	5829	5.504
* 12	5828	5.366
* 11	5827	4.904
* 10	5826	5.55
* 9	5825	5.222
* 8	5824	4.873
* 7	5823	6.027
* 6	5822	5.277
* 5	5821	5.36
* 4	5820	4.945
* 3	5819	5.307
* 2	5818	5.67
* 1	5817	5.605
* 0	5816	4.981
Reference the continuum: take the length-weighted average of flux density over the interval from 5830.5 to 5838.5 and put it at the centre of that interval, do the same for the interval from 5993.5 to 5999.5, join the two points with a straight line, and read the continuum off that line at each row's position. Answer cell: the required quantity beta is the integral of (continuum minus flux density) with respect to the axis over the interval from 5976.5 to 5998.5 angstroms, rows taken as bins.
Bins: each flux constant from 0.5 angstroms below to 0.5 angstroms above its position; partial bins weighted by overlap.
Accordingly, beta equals 0.2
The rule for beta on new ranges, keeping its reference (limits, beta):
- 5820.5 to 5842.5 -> -2.2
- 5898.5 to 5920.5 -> 10.9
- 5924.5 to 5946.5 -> 3.3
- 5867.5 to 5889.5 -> 8.6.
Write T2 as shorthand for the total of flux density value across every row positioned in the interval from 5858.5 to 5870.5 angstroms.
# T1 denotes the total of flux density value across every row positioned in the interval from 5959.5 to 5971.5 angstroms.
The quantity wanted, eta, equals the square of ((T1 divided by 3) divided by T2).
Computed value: 0.110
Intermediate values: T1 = 60.6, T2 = 61.0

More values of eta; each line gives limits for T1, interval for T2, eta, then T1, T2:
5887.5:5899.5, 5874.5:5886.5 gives 0.071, 49.4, 61.8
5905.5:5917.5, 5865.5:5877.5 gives 0.089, 55.6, 62.0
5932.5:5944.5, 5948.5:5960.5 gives 0.111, 61.0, 61.2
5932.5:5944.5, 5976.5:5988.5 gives 0.107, 61.0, 62.2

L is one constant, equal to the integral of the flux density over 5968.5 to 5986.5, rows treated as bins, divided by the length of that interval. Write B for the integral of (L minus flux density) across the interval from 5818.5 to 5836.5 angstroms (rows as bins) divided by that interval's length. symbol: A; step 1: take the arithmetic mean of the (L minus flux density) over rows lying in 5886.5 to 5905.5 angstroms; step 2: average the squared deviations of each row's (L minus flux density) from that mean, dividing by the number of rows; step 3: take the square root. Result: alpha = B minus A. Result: -0.75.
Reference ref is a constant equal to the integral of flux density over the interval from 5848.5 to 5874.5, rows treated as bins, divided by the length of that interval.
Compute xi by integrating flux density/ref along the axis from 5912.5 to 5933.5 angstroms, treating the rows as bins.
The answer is 20.0 angstroms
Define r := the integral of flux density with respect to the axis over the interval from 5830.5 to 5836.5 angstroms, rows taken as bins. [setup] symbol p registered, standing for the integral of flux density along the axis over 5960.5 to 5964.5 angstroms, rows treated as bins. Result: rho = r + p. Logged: 52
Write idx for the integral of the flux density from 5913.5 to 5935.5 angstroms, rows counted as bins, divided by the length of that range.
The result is 4.8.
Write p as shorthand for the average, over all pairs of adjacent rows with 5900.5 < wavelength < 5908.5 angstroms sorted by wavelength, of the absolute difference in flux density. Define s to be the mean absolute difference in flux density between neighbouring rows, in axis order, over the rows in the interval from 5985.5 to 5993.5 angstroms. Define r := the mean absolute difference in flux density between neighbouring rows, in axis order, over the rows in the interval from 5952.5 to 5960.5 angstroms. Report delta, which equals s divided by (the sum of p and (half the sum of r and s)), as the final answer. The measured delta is 0.4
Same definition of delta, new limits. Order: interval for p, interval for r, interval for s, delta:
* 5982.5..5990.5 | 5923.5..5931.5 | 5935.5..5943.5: 0.7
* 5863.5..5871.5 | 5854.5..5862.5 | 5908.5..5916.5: 0.7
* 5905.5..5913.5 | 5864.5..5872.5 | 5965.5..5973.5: 0.3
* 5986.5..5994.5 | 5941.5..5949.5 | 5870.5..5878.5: 0.8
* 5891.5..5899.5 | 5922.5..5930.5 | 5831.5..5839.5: 0.5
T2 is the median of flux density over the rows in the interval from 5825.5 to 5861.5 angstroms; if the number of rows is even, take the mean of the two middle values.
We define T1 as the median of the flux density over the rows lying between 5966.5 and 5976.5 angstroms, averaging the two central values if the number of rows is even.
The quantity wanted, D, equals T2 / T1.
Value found 1.02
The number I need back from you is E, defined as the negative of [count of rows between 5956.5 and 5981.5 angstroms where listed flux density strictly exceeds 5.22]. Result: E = -13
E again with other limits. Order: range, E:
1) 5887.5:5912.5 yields -4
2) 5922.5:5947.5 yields -6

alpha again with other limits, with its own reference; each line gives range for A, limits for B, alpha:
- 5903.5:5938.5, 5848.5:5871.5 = -0.35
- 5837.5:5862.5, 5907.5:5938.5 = -0.38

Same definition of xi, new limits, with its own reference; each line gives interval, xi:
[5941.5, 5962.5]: 21.1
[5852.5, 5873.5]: 20.9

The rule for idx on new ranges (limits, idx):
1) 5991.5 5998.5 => 5.1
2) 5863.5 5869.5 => 5.1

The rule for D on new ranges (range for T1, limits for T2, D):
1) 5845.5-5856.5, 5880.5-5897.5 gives 0.85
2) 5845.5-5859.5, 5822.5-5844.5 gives 1.11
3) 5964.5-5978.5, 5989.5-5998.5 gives 0.96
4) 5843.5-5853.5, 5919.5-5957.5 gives 0.97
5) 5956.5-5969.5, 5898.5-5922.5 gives 0.91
